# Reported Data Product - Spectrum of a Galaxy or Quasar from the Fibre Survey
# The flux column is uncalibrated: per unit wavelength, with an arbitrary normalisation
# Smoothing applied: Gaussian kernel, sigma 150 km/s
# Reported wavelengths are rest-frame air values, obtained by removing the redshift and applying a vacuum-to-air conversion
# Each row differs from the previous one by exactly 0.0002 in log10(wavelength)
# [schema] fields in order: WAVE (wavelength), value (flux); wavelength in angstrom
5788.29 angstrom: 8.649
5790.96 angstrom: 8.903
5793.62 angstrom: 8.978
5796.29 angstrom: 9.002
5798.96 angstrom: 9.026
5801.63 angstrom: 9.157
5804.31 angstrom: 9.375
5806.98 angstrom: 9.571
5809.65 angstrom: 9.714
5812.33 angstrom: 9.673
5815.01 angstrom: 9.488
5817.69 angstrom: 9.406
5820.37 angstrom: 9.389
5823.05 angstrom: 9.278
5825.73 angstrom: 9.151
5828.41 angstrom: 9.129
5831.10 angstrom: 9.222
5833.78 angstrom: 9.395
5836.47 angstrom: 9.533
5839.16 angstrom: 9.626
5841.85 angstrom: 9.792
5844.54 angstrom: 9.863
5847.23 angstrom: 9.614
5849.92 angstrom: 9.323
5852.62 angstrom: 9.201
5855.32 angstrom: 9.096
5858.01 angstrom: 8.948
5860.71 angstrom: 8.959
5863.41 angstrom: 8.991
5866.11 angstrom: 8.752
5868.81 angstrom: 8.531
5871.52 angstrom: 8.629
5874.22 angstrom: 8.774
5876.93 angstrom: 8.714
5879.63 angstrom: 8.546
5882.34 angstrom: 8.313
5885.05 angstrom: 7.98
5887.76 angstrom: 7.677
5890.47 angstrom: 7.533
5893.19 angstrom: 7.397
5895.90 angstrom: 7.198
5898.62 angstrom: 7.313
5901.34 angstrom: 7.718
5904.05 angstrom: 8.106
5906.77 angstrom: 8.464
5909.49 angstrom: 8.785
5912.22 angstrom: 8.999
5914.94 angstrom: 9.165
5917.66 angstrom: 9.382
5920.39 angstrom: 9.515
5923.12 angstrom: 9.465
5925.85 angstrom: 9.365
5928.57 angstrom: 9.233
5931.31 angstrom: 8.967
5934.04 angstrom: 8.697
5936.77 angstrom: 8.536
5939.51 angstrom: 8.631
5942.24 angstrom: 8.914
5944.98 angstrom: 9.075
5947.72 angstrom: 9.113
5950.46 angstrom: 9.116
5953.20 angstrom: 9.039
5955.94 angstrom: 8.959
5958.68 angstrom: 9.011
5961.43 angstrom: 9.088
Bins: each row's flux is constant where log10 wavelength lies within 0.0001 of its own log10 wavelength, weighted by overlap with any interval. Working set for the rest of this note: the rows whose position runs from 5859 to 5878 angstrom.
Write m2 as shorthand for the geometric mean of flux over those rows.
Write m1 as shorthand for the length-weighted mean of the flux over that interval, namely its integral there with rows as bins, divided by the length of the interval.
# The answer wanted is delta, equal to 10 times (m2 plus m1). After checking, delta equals 175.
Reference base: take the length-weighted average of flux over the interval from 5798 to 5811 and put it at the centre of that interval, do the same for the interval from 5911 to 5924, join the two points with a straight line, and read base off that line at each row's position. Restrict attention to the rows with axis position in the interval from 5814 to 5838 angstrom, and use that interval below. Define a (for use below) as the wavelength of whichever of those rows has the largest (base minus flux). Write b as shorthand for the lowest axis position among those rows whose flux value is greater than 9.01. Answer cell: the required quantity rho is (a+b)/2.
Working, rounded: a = 5828.41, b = 5815.01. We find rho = 5821.7 angstrom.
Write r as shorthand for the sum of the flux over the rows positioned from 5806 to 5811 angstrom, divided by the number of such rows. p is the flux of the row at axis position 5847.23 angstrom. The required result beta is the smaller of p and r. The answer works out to 9.6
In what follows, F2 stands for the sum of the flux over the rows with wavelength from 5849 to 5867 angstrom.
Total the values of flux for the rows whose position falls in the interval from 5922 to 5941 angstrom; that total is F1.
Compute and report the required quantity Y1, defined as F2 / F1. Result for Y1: 1.01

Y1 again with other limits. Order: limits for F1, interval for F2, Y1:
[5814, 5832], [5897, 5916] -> 0.90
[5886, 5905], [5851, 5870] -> 1.18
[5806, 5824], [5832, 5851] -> 1.01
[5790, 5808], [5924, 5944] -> 0.97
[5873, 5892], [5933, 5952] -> 1.08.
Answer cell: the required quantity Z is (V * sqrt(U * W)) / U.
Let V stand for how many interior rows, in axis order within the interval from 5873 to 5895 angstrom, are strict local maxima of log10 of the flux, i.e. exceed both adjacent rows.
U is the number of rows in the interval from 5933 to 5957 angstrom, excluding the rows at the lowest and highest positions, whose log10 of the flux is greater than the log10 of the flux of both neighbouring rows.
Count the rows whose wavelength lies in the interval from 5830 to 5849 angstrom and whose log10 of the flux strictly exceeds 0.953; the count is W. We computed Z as 0.0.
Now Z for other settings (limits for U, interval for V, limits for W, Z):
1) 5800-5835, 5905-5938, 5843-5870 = 2.4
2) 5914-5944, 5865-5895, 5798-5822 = 3.0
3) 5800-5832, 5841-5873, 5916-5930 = 4.5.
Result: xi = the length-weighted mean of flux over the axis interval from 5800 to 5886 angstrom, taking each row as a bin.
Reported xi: 9.2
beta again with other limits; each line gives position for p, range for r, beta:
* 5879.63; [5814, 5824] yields 8.5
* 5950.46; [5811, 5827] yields 9.1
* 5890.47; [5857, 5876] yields 7.5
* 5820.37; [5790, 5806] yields 9.1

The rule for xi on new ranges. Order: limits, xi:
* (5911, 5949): 9.1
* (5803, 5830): 9.4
